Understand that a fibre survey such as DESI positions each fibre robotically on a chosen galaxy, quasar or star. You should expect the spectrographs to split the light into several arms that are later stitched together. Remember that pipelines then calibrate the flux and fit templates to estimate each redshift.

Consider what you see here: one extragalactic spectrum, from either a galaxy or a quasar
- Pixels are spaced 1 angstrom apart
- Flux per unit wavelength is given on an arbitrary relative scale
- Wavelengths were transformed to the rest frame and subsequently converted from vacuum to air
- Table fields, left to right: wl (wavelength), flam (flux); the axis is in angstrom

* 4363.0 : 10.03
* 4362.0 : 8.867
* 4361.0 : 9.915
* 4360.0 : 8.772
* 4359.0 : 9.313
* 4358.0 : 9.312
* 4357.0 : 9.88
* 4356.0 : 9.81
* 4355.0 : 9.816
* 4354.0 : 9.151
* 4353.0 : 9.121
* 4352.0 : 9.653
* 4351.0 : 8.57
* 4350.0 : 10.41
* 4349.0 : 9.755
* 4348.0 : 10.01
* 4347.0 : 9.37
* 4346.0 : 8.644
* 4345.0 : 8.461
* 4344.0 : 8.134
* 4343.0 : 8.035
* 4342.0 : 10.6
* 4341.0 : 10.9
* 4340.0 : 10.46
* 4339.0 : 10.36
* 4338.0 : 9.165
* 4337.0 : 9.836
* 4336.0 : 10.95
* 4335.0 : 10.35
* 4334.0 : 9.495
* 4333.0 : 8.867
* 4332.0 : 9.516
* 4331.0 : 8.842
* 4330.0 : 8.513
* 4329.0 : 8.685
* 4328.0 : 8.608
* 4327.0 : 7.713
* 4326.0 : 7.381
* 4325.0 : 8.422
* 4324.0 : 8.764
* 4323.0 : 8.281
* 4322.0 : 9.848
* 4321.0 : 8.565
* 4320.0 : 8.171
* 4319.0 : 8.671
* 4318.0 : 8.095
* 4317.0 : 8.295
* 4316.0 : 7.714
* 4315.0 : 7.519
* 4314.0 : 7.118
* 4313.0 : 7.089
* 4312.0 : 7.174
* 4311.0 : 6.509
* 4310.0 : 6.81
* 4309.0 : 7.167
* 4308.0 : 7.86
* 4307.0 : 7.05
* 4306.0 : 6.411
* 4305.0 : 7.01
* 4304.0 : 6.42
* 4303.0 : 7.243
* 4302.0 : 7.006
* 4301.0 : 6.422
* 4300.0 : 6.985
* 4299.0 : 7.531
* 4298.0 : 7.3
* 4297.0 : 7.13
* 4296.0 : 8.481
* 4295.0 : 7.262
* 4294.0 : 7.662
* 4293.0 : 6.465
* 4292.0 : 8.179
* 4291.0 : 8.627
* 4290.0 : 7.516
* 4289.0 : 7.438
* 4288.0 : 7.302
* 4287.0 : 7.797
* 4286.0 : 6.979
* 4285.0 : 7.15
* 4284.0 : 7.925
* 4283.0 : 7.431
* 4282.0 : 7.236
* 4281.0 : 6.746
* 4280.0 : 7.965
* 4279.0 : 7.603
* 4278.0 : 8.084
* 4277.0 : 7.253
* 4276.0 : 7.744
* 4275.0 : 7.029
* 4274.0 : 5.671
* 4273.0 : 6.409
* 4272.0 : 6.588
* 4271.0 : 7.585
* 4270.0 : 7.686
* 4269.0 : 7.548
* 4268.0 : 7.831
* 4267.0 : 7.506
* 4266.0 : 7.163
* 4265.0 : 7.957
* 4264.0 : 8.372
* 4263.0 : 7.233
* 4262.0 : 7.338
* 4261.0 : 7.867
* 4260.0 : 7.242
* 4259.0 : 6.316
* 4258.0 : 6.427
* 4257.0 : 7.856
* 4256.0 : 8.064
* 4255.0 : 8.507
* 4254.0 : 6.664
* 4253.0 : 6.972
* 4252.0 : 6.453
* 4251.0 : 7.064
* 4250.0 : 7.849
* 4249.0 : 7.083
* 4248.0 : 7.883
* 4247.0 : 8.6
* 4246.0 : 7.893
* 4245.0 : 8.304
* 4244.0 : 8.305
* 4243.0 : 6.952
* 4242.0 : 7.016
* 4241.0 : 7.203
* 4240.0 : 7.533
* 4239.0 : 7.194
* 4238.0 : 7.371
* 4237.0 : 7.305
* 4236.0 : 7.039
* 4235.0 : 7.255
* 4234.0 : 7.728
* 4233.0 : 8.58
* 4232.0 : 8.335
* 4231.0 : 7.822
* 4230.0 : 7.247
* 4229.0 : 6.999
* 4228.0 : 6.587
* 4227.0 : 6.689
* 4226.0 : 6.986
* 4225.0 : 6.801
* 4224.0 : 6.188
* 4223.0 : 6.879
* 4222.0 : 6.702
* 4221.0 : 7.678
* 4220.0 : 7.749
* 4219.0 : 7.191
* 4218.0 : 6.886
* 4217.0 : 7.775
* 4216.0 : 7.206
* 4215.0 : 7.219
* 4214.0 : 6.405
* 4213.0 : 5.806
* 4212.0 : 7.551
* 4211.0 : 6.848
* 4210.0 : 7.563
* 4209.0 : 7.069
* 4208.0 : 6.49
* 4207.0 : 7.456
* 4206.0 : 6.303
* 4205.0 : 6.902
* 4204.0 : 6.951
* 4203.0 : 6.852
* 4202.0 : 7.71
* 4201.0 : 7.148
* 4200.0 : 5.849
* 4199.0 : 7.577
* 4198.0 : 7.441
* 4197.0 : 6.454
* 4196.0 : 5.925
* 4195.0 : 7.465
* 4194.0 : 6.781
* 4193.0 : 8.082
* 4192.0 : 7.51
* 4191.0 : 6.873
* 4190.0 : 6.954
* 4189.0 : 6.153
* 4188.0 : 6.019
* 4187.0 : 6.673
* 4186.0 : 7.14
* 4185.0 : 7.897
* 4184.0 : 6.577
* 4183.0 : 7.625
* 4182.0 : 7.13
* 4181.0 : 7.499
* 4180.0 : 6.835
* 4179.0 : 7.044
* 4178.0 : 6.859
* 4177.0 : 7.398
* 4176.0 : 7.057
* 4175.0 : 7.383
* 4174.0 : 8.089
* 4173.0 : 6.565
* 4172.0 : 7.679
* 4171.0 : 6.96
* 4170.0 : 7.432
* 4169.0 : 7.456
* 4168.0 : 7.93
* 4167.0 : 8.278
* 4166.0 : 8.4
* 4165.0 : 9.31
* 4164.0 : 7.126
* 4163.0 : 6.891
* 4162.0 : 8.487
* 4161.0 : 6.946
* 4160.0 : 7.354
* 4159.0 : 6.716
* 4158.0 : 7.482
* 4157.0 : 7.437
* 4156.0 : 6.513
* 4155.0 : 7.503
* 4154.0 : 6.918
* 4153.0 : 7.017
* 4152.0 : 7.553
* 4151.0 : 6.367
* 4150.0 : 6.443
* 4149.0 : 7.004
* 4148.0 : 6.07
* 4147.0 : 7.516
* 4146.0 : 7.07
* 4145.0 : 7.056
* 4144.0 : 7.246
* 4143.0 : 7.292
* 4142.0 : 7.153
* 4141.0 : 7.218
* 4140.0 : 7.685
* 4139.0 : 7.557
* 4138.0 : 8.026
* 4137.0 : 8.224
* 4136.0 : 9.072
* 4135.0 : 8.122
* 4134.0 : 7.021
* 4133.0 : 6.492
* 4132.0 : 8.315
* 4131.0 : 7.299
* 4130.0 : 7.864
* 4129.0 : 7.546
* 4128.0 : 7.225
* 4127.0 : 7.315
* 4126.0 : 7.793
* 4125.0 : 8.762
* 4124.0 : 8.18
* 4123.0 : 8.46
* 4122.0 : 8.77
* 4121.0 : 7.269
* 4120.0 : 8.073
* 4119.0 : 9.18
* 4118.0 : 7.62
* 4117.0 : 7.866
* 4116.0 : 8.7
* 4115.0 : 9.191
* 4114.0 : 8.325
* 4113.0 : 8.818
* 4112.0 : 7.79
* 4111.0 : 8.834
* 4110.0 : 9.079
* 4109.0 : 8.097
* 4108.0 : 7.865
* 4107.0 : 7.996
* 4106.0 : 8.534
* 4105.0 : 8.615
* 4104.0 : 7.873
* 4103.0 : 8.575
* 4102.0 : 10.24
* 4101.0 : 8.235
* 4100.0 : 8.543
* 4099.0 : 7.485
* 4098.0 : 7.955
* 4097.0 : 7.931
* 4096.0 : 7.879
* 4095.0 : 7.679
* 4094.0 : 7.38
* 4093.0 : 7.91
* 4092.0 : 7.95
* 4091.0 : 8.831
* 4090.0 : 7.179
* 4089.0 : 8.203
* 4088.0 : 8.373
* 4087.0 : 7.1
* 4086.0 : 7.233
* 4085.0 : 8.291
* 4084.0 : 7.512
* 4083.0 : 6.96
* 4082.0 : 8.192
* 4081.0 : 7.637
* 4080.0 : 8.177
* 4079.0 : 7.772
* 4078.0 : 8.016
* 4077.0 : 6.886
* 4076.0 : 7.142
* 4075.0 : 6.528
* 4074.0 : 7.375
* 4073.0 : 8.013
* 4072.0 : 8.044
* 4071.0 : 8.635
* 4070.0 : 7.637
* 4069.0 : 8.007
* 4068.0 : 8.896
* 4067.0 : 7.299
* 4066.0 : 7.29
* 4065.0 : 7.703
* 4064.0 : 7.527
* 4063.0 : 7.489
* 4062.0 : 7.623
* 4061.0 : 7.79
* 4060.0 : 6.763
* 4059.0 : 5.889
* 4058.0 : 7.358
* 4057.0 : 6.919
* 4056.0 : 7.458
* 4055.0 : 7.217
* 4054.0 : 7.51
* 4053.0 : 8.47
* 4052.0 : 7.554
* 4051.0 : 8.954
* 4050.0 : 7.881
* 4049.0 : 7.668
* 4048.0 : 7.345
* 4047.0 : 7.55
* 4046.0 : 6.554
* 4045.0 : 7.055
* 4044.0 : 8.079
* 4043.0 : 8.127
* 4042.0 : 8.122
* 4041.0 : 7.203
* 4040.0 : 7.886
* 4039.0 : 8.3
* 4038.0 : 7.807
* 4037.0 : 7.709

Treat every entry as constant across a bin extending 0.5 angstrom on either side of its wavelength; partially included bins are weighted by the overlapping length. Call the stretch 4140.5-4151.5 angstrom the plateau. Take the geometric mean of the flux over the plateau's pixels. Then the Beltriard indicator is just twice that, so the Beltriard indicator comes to 13.9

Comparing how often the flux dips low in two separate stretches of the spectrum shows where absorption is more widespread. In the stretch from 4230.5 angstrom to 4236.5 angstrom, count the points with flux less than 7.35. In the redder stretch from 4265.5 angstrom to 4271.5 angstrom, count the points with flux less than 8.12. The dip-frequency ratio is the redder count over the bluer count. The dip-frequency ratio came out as 3.0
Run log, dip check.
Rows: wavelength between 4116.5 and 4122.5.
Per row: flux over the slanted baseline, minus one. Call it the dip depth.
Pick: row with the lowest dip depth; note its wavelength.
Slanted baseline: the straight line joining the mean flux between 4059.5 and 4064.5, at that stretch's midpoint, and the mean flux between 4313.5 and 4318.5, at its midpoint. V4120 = 4121.0 angstrom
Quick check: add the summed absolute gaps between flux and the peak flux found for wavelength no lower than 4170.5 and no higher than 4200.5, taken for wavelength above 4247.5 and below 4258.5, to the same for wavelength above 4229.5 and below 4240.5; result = 16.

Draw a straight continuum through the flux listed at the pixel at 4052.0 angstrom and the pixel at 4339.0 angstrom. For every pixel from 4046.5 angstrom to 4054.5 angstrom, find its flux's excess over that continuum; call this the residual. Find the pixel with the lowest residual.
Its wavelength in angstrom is 4048.0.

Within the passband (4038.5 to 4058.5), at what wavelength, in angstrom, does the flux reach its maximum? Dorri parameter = 4051.0 angstrom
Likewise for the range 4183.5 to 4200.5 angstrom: 4193.0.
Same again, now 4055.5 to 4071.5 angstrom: 4068.0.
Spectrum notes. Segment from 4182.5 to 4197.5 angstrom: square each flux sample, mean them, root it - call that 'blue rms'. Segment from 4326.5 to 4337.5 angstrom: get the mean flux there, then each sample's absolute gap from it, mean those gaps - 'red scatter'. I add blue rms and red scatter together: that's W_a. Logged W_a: 7.7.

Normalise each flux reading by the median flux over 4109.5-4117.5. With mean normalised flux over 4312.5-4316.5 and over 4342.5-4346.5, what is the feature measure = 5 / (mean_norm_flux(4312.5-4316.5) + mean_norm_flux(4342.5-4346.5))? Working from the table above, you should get 2.8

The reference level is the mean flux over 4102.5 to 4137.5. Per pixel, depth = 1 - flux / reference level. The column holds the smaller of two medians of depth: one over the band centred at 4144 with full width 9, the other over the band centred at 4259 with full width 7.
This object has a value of 0.10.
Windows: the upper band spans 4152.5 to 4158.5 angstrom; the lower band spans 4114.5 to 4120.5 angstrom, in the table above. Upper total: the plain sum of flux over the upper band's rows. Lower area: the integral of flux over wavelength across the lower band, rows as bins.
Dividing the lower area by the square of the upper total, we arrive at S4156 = 0.0275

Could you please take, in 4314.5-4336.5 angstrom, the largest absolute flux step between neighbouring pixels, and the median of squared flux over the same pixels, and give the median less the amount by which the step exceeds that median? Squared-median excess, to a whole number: 146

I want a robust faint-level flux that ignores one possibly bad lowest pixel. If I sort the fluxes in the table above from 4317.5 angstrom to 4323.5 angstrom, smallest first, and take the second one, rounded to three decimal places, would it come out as 8.171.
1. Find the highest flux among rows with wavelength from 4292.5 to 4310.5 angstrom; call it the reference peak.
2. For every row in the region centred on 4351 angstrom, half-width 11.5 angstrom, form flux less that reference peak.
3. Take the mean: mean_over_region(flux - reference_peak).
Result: 0.95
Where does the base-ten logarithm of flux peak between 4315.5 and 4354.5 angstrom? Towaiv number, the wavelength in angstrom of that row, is 4336.0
